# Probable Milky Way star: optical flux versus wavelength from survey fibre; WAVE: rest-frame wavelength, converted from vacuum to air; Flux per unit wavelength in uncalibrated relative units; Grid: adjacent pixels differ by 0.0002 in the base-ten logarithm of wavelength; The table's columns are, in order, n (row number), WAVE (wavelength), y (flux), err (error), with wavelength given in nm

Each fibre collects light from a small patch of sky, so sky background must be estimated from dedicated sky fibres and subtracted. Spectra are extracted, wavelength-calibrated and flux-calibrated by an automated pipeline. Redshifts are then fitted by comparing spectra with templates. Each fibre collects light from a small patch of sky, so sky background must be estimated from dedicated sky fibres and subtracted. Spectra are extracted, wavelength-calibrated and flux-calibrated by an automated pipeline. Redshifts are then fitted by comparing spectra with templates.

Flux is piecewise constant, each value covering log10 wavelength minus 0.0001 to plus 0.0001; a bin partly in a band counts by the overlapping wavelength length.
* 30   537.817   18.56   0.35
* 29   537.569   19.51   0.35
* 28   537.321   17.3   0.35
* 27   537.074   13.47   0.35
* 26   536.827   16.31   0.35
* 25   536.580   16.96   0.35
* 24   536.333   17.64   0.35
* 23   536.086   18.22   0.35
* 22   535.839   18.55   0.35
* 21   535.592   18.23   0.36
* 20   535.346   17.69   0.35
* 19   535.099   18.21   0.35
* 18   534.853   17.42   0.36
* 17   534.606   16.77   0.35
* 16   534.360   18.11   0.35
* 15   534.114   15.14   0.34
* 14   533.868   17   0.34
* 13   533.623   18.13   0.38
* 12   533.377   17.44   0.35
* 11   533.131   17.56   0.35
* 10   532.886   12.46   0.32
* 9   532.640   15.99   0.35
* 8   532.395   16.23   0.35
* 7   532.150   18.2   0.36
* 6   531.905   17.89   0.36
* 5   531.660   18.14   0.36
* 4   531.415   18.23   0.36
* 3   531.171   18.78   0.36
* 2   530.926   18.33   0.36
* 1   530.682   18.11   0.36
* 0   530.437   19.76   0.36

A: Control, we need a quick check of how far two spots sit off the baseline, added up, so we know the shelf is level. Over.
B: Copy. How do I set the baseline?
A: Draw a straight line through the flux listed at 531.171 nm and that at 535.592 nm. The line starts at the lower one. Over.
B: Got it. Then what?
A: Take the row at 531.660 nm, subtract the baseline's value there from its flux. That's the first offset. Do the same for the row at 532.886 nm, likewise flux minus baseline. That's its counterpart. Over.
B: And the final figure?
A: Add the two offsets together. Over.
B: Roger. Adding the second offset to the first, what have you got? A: -6.7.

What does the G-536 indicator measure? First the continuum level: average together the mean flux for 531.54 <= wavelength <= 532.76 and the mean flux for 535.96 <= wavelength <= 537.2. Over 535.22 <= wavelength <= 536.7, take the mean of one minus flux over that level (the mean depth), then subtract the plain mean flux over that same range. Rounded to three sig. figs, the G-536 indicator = -17.9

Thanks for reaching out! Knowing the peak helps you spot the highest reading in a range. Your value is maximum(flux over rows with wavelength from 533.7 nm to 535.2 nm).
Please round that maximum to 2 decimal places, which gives 18.21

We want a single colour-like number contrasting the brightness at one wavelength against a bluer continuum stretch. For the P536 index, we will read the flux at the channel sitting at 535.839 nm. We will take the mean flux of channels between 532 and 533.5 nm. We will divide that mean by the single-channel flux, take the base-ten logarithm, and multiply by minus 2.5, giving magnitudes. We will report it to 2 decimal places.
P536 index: 0.14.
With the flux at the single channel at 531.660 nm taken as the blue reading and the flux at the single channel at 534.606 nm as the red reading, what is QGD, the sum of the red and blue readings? 34.9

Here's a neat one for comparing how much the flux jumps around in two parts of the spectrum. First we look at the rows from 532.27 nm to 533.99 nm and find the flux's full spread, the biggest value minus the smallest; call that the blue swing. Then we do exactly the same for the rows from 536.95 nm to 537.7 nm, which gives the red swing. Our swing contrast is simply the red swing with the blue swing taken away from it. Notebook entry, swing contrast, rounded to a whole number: 0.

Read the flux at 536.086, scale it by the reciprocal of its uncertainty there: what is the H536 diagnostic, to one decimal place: 52.1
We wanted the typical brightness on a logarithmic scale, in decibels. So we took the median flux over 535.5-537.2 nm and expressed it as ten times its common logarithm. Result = 12.46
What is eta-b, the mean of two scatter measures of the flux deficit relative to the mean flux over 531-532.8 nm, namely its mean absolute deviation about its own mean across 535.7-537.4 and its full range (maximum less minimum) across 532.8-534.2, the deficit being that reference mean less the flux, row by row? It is 3.4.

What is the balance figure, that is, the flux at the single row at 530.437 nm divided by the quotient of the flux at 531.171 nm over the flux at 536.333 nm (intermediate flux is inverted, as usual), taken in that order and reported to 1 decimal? 18.6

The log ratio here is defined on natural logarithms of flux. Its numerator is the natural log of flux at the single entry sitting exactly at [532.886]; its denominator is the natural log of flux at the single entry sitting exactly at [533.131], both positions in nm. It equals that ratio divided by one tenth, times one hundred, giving 880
